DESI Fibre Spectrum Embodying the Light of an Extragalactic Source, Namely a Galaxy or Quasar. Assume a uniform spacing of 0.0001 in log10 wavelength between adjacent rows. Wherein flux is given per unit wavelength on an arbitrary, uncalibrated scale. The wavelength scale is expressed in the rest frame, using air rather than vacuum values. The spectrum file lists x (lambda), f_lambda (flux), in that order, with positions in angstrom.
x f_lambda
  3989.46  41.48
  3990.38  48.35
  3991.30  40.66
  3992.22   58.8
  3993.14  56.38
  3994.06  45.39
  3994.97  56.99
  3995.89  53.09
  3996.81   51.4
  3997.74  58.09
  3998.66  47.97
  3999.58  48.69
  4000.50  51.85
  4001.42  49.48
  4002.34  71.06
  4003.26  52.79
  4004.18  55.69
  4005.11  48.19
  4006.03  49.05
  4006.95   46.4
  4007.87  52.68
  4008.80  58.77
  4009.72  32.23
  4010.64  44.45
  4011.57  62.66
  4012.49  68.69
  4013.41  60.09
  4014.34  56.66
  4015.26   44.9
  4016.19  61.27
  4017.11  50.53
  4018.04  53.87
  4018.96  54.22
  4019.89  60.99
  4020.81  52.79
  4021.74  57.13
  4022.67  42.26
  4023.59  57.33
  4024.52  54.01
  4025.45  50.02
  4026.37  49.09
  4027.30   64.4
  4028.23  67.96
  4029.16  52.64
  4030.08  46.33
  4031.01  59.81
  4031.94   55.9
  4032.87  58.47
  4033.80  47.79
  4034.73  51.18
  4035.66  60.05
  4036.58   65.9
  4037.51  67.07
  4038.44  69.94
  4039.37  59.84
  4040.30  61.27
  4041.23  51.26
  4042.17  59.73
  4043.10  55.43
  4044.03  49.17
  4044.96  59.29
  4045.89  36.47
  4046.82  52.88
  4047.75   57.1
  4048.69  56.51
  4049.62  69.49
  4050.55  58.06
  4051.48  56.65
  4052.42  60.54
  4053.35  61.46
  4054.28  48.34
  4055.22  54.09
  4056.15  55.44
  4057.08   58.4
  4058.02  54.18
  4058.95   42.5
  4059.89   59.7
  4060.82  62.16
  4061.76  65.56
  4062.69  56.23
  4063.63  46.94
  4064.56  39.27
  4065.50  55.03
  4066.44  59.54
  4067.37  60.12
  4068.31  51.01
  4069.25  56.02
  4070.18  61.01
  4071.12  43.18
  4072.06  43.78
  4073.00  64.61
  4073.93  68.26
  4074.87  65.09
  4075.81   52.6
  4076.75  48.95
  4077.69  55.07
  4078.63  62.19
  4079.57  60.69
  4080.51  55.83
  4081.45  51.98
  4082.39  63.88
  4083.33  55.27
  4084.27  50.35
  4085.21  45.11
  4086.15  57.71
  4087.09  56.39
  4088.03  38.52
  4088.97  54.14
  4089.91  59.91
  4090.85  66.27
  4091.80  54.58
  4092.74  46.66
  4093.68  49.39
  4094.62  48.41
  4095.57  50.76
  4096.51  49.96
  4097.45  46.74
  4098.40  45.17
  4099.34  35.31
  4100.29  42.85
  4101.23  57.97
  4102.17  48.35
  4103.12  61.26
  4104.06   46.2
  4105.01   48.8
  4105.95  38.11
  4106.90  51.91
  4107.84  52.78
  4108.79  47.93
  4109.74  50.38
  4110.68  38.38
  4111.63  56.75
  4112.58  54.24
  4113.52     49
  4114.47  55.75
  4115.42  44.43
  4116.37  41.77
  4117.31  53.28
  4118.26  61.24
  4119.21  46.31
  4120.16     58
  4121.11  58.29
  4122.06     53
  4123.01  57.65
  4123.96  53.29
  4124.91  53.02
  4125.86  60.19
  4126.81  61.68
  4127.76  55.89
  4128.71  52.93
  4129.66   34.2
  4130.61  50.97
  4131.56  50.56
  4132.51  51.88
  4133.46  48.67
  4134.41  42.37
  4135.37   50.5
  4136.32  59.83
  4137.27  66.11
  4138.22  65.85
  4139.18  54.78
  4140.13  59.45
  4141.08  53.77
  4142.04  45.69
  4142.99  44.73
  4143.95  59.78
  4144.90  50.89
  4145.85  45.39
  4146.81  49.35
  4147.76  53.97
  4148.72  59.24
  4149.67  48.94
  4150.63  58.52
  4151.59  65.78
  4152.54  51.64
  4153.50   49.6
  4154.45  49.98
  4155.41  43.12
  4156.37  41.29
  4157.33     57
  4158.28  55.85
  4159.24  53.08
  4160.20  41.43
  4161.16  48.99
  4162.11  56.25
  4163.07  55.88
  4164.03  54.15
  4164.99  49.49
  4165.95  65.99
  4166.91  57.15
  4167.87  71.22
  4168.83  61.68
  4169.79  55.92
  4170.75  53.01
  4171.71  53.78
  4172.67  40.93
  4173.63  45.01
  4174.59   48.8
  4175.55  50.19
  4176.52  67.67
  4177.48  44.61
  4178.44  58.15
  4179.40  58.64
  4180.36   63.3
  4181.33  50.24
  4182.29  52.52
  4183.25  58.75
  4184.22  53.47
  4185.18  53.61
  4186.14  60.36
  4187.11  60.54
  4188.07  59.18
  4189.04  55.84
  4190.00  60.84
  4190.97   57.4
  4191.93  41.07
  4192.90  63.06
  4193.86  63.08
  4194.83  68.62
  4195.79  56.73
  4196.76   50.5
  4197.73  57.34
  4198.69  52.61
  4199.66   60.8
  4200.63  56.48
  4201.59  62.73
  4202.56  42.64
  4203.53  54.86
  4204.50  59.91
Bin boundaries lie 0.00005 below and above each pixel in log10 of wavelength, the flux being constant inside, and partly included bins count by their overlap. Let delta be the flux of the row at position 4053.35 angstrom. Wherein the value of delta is 61.46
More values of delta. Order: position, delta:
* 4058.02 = 54.18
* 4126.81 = 61.68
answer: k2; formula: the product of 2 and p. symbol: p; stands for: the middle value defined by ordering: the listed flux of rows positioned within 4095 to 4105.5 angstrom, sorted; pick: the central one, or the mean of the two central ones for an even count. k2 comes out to 97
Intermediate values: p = 48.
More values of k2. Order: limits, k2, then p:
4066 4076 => 119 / 60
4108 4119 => 101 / 50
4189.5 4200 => 115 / 57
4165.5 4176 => 108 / 54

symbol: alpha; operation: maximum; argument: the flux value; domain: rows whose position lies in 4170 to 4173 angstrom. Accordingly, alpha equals 53.78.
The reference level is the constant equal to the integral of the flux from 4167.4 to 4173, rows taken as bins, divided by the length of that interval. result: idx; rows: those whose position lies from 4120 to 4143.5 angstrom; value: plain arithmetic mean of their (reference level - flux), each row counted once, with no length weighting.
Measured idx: 2.7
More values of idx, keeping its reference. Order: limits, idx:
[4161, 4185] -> 1.4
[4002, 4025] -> 2.5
